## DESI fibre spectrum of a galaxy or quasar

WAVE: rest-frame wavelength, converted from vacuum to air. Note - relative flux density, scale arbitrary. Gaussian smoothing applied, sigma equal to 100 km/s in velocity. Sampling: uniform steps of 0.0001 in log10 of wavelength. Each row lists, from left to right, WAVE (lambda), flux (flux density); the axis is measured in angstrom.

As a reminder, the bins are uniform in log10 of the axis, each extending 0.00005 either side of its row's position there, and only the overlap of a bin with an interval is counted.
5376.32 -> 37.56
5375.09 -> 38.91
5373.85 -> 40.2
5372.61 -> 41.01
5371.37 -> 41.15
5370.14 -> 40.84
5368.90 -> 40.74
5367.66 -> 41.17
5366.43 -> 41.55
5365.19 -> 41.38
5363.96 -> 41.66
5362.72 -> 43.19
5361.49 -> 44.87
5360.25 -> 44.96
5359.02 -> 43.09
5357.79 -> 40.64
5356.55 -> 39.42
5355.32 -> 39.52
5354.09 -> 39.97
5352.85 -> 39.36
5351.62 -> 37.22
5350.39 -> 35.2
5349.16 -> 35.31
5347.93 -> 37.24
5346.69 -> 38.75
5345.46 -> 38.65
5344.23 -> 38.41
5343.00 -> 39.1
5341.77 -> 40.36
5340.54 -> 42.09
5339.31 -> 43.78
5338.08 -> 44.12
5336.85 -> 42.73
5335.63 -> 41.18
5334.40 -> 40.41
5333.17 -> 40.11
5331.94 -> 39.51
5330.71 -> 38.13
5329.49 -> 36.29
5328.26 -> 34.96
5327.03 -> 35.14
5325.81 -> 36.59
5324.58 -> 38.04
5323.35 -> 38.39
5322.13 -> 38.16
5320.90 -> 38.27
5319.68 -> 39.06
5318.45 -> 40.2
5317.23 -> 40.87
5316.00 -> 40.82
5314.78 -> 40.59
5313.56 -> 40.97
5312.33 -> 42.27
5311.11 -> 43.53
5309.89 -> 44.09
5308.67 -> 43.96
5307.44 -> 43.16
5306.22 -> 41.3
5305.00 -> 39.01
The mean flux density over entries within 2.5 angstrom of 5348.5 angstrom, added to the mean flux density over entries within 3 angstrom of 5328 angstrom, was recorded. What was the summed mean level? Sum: 72.8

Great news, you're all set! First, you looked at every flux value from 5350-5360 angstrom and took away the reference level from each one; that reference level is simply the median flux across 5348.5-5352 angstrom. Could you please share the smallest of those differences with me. 0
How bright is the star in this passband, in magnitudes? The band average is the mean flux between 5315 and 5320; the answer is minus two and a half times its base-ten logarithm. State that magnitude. -4.01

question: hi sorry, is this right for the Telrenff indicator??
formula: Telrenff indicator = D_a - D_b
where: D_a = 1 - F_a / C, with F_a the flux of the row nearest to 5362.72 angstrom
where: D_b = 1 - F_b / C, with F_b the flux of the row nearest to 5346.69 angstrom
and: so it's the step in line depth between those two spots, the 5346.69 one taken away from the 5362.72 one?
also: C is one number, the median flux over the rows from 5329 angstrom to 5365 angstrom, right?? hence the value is -0.11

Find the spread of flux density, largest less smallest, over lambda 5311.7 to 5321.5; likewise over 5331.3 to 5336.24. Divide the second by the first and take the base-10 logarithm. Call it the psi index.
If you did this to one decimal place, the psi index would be -0.4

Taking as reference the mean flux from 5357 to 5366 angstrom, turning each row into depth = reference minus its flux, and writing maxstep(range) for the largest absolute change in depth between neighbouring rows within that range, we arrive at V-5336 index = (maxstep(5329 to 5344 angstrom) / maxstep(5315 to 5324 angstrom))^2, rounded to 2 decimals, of 2.61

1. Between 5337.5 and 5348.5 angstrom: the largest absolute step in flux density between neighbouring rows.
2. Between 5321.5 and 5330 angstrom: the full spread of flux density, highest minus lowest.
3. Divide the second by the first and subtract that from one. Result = -1.0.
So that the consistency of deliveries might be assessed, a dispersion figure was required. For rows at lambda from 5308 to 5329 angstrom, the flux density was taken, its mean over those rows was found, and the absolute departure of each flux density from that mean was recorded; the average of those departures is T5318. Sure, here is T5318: 2.3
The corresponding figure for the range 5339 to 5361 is 2.0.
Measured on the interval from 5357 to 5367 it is 1.4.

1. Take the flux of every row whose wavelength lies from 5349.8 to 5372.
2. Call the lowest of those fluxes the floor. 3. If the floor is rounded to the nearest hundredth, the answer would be 35.20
